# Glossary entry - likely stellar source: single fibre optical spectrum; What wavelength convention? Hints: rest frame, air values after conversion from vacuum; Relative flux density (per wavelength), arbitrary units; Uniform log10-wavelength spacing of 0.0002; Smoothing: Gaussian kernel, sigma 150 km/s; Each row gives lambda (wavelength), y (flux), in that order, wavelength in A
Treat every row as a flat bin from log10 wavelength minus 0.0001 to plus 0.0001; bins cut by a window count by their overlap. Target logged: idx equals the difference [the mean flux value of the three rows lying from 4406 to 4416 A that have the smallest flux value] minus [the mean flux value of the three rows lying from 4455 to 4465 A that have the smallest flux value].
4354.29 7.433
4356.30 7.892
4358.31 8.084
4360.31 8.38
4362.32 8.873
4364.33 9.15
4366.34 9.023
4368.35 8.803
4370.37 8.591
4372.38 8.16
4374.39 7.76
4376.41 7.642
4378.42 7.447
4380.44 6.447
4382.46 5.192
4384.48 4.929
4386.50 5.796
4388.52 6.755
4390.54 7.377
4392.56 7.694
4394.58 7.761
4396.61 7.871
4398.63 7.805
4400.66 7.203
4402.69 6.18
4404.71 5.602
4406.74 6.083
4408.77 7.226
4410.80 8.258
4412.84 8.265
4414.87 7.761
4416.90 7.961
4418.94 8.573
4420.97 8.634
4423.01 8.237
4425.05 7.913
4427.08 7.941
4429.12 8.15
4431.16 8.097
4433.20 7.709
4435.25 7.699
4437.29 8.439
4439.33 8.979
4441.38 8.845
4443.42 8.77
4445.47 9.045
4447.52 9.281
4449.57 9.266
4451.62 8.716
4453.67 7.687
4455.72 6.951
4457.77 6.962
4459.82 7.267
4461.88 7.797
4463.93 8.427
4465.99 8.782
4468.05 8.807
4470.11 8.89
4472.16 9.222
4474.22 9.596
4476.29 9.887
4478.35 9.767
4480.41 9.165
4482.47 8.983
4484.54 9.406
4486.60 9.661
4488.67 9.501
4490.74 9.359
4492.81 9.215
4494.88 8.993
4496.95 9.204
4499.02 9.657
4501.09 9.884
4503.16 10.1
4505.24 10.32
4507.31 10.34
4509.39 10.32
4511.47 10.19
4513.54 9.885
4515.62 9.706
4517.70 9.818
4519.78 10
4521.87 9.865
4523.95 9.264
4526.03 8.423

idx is 0.0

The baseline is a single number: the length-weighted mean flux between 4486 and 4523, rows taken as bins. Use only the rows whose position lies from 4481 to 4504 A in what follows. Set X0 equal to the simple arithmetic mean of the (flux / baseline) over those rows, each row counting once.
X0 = 0.967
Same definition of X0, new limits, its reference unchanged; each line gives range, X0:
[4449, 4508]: 0.923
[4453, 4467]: 0.787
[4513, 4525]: 0.998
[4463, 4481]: 0.938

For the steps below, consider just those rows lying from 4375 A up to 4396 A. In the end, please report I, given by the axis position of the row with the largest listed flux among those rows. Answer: 4394.58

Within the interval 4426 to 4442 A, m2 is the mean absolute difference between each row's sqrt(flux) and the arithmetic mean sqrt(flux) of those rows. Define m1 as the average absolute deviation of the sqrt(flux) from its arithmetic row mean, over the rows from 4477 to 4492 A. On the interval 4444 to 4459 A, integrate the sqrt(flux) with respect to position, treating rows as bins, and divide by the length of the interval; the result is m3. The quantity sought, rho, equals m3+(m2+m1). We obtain 2.97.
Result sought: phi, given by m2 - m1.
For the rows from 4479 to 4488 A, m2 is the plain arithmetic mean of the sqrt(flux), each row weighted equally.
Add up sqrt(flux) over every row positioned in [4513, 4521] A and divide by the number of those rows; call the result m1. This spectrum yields -0.09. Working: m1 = 3.1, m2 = 3.05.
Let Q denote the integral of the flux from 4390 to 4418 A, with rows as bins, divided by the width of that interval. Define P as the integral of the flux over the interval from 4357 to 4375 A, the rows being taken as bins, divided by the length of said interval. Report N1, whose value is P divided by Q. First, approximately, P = 8.5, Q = 7.4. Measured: 1.16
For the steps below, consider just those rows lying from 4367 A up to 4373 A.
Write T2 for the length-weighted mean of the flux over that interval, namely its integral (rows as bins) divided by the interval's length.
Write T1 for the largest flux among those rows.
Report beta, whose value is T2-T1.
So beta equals -0.2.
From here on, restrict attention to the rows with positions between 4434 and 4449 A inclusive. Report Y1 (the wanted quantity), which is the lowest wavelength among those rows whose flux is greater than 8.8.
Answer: 4439.33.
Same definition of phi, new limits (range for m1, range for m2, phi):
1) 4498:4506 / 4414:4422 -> -0.29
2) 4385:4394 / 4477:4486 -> 0.43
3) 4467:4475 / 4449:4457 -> -0.17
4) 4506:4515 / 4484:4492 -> -0.11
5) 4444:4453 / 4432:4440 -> -0.15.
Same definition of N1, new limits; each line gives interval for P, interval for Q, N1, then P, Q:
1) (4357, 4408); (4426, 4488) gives 0.86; 7.4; 8.6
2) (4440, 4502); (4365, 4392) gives 1.23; 8.9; 7.3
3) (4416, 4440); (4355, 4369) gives 0.95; 8.2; 8.6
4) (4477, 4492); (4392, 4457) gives 1.18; 9.4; 8.0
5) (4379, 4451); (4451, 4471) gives 0.96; 7.7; 8.0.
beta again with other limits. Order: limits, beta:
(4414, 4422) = -0.4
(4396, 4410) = -1.0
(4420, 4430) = -0.5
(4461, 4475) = -0.8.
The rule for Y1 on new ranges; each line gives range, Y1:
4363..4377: 4364.33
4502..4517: 4503.16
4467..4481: 4468.05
